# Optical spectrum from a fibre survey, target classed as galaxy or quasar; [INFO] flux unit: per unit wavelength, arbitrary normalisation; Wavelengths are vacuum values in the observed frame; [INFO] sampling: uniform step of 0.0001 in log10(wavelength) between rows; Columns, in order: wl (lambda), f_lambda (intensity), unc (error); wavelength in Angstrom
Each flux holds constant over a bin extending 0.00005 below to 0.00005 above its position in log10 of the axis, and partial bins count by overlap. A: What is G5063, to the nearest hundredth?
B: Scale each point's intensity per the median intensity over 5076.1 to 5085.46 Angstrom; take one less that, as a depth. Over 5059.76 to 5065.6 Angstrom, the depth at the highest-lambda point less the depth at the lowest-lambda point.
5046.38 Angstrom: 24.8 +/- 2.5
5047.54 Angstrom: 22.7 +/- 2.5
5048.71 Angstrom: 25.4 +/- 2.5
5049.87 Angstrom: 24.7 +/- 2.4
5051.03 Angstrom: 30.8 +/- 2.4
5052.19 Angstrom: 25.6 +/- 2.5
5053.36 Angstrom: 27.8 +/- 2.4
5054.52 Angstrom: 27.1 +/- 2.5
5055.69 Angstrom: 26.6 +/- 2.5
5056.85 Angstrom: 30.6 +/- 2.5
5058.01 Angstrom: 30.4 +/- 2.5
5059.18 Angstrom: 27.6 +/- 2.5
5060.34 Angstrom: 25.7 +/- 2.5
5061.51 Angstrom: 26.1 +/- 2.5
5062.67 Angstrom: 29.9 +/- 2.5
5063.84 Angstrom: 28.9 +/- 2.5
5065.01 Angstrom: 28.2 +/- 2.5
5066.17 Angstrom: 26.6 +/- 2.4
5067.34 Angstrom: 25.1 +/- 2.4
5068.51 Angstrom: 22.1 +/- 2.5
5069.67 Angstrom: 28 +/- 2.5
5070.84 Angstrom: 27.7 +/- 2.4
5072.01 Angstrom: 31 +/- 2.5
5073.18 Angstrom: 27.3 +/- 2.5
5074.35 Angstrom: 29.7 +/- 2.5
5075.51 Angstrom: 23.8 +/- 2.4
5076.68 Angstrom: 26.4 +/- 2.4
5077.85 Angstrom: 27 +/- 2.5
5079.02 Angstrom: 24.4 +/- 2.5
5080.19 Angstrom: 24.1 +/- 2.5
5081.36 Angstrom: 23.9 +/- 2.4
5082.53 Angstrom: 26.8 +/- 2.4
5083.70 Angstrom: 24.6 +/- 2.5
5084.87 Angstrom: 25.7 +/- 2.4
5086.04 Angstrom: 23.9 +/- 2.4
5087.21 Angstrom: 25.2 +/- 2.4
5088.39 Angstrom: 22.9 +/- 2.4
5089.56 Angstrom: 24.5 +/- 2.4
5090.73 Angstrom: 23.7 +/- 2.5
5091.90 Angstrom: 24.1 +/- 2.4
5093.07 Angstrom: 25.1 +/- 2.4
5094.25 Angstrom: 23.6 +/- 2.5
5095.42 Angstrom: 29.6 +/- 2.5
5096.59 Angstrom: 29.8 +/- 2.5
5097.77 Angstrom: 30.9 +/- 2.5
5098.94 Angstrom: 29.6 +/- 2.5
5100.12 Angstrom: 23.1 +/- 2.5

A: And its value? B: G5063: -0.10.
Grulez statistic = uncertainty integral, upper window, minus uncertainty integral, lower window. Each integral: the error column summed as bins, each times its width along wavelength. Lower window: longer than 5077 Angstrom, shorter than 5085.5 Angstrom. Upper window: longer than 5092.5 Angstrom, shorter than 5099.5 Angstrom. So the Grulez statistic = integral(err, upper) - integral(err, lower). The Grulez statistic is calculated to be -3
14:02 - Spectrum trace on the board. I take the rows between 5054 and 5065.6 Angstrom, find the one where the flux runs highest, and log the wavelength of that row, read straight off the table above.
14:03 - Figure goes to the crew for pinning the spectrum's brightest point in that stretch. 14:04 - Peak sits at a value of 5056.85 Angstrom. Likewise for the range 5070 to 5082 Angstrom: 5072.01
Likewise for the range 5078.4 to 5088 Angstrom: 5082.53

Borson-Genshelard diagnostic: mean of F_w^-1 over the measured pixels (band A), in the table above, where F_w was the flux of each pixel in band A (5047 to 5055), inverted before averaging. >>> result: 0.0383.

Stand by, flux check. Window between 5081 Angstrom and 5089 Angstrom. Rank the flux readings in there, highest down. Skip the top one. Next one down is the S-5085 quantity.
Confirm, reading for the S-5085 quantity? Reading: 25.7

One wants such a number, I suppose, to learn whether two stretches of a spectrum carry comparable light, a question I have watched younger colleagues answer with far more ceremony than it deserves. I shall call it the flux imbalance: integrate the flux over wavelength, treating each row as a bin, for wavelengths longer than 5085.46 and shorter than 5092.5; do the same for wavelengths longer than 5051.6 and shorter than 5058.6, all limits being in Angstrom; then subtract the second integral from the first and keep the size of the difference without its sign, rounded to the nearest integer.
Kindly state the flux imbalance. 27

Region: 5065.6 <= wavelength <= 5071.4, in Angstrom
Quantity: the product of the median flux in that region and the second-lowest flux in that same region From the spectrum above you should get 668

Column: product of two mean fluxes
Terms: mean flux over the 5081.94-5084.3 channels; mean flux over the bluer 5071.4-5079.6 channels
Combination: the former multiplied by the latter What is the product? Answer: 696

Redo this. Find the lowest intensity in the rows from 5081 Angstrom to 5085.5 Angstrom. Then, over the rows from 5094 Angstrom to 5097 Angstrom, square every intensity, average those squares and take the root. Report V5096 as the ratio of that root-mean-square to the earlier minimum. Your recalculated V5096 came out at 1.16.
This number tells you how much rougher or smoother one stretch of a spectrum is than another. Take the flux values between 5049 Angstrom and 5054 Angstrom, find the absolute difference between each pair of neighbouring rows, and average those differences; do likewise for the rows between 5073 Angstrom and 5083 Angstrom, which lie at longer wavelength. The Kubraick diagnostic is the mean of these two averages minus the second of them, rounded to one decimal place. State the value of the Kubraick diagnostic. 1.2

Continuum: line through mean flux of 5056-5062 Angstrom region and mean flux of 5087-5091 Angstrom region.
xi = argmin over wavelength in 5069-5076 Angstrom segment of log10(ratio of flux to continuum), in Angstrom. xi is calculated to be 5075.51 Angstrom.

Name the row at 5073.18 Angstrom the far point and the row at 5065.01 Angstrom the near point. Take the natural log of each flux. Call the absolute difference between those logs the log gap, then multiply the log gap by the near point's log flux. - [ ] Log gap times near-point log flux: 0.11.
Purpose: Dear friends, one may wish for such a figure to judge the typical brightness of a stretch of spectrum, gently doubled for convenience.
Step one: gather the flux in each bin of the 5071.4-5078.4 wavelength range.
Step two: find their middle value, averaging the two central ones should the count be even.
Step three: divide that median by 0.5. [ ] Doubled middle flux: 54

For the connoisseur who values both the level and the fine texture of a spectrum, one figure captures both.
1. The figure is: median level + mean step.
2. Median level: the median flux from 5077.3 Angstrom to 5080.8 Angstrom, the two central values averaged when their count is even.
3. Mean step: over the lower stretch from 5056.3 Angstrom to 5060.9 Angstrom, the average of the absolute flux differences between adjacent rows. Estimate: 26.0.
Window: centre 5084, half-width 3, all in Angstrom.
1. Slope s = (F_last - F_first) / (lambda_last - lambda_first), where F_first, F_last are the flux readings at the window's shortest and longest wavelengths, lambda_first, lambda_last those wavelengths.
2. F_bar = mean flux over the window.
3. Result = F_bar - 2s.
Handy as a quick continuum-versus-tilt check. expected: 25.0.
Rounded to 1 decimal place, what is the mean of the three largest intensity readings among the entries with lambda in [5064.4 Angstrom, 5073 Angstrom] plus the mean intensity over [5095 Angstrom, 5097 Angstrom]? 58.8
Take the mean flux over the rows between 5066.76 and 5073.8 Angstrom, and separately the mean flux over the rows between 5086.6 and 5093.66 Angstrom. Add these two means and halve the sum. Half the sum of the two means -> 25.6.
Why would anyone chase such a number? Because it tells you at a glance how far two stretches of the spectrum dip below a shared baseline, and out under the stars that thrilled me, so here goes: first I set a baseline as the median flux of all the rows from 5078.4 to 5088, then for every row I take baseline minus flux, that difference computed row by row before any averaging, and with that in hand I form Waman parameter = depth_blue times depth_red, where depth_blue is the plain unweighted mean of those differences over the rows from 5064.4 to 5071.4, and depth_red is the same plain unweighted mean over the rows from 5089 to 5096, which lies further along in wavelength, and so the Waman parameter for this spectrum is 1.1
